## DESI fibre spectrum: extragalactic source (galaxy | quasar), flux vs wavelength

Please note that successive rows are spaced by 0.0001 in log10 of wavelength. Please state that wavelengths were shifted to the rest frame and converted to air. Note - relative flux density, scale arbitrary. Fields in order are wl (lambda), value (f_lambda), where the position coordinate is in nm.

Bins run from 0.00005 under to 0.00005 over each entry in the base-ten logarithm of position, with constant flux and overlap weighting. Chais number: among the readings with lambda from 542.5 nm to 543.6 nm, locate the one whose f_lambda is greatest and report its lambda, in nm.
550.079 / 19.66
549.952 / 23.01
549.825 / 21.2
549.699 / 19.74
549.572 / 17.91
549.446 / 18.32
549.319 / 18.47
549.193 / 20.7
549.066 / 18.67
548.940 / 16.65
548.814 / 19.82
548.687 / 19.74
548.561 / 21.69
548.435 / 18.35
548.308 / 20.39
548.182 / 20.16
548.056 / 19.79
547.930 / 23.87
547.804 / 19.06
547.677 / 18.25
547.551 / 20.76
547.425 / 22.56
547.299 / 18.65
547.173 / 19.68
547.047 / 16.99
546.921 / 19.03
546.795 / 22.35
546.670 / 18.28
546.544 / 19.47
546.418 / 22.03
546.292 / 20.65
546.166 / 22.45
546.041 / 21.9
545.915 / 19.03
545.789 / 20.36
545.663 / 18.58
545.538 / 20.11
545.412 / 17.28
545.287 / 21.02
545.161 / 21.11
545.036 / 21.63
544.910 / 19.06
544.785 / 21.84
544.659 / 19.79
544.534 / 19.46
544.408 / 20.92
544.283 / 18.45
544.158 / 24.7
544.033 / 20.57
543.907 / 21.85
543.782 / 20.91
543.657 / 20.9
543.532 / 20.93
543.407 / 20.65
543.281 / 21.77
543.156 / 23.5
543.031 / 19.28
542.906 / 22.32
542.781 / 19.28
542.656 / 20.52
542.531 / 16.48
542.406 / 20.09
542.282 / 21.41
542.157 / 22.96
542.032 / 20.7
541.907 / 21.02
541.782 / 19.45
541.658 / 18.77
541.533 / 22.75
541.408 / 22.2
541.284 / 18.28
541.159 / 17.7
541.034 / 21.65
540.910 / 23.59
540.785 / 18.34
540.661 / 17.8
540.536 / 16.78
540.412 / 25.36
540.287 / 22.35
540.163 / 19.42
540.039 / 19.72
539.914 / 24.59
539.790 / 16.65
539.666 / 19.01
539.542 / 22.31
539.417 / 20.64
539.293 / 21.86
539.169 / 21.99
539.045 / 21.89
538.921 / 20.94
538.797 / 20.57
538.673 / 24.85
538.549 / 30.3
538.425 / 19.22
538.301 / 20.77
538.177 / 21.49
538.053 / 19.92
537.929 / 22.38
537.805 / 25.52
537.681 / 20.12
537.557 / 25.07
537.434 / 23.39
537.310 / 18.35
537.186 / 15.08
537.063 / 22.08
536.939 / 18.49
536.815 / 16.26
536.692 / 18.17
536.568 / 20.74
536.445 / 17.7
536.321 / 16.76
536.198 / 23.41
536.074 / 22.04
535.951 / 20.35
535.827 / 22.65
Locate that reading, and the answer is 543.156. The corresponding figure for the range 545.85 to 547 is 546.166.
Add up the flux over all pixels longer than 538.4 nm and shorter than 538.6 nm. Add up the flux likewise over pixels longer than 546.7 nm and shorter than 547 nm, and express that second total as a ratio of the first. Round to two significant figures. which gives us 0.84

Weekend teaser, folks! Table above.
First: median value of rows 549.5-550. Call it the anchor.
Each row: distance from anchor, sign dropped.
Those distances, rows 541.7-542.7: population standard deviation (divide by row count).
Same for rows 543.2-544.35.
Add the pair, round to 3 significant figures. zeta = 2.51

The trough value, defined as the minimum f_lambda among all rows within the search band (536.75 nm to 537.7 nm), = 15.08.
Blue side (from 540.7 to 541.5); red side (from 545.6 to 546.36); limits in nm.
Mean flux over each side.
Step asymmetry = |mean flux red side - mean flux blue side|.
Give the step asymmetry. 0.2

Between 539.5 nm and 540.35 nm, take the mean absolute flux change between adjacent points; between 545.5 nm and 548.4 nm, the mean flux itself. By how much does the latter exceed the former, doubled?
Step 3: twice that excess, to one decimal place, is 33.1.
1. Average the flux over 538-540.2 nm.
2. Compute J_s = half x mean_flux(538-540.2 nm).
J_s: 10.7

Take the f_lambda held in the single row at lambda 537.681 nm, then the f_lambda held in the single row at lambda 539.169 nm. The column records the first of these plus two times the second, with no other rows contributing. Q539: 64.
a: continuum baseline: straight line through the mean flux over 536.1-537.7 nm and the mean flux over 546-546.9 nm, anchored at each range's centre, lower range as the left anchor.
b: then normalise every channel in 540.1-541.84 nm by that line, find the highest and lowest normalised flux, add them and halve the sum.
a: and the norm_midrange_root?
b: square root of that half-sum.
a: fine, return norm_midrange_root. 1.022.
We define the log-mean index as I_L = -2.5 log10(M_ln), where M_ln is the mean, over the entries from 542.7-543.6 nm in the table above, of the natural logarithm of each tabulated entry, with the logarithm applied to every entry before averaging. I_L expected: -1.21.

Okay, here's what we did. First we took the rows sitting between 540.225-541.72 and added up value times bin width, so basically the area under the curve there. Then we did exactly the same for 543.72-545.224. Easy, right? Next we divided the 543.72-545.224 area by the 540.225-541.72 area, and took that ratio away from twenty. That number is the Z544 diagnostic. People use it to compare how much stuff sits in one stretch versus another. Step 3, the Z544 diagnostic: 19.0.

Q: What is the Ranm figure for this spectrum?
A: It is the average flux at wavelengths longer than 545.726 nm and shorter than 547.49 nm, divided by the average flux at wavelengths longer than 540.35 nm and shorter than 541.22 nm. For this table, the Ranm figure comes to 1.00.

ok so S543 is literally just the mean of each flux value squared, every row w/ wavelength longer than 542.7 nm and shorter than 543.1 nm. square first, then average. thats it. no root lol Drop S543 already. 414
